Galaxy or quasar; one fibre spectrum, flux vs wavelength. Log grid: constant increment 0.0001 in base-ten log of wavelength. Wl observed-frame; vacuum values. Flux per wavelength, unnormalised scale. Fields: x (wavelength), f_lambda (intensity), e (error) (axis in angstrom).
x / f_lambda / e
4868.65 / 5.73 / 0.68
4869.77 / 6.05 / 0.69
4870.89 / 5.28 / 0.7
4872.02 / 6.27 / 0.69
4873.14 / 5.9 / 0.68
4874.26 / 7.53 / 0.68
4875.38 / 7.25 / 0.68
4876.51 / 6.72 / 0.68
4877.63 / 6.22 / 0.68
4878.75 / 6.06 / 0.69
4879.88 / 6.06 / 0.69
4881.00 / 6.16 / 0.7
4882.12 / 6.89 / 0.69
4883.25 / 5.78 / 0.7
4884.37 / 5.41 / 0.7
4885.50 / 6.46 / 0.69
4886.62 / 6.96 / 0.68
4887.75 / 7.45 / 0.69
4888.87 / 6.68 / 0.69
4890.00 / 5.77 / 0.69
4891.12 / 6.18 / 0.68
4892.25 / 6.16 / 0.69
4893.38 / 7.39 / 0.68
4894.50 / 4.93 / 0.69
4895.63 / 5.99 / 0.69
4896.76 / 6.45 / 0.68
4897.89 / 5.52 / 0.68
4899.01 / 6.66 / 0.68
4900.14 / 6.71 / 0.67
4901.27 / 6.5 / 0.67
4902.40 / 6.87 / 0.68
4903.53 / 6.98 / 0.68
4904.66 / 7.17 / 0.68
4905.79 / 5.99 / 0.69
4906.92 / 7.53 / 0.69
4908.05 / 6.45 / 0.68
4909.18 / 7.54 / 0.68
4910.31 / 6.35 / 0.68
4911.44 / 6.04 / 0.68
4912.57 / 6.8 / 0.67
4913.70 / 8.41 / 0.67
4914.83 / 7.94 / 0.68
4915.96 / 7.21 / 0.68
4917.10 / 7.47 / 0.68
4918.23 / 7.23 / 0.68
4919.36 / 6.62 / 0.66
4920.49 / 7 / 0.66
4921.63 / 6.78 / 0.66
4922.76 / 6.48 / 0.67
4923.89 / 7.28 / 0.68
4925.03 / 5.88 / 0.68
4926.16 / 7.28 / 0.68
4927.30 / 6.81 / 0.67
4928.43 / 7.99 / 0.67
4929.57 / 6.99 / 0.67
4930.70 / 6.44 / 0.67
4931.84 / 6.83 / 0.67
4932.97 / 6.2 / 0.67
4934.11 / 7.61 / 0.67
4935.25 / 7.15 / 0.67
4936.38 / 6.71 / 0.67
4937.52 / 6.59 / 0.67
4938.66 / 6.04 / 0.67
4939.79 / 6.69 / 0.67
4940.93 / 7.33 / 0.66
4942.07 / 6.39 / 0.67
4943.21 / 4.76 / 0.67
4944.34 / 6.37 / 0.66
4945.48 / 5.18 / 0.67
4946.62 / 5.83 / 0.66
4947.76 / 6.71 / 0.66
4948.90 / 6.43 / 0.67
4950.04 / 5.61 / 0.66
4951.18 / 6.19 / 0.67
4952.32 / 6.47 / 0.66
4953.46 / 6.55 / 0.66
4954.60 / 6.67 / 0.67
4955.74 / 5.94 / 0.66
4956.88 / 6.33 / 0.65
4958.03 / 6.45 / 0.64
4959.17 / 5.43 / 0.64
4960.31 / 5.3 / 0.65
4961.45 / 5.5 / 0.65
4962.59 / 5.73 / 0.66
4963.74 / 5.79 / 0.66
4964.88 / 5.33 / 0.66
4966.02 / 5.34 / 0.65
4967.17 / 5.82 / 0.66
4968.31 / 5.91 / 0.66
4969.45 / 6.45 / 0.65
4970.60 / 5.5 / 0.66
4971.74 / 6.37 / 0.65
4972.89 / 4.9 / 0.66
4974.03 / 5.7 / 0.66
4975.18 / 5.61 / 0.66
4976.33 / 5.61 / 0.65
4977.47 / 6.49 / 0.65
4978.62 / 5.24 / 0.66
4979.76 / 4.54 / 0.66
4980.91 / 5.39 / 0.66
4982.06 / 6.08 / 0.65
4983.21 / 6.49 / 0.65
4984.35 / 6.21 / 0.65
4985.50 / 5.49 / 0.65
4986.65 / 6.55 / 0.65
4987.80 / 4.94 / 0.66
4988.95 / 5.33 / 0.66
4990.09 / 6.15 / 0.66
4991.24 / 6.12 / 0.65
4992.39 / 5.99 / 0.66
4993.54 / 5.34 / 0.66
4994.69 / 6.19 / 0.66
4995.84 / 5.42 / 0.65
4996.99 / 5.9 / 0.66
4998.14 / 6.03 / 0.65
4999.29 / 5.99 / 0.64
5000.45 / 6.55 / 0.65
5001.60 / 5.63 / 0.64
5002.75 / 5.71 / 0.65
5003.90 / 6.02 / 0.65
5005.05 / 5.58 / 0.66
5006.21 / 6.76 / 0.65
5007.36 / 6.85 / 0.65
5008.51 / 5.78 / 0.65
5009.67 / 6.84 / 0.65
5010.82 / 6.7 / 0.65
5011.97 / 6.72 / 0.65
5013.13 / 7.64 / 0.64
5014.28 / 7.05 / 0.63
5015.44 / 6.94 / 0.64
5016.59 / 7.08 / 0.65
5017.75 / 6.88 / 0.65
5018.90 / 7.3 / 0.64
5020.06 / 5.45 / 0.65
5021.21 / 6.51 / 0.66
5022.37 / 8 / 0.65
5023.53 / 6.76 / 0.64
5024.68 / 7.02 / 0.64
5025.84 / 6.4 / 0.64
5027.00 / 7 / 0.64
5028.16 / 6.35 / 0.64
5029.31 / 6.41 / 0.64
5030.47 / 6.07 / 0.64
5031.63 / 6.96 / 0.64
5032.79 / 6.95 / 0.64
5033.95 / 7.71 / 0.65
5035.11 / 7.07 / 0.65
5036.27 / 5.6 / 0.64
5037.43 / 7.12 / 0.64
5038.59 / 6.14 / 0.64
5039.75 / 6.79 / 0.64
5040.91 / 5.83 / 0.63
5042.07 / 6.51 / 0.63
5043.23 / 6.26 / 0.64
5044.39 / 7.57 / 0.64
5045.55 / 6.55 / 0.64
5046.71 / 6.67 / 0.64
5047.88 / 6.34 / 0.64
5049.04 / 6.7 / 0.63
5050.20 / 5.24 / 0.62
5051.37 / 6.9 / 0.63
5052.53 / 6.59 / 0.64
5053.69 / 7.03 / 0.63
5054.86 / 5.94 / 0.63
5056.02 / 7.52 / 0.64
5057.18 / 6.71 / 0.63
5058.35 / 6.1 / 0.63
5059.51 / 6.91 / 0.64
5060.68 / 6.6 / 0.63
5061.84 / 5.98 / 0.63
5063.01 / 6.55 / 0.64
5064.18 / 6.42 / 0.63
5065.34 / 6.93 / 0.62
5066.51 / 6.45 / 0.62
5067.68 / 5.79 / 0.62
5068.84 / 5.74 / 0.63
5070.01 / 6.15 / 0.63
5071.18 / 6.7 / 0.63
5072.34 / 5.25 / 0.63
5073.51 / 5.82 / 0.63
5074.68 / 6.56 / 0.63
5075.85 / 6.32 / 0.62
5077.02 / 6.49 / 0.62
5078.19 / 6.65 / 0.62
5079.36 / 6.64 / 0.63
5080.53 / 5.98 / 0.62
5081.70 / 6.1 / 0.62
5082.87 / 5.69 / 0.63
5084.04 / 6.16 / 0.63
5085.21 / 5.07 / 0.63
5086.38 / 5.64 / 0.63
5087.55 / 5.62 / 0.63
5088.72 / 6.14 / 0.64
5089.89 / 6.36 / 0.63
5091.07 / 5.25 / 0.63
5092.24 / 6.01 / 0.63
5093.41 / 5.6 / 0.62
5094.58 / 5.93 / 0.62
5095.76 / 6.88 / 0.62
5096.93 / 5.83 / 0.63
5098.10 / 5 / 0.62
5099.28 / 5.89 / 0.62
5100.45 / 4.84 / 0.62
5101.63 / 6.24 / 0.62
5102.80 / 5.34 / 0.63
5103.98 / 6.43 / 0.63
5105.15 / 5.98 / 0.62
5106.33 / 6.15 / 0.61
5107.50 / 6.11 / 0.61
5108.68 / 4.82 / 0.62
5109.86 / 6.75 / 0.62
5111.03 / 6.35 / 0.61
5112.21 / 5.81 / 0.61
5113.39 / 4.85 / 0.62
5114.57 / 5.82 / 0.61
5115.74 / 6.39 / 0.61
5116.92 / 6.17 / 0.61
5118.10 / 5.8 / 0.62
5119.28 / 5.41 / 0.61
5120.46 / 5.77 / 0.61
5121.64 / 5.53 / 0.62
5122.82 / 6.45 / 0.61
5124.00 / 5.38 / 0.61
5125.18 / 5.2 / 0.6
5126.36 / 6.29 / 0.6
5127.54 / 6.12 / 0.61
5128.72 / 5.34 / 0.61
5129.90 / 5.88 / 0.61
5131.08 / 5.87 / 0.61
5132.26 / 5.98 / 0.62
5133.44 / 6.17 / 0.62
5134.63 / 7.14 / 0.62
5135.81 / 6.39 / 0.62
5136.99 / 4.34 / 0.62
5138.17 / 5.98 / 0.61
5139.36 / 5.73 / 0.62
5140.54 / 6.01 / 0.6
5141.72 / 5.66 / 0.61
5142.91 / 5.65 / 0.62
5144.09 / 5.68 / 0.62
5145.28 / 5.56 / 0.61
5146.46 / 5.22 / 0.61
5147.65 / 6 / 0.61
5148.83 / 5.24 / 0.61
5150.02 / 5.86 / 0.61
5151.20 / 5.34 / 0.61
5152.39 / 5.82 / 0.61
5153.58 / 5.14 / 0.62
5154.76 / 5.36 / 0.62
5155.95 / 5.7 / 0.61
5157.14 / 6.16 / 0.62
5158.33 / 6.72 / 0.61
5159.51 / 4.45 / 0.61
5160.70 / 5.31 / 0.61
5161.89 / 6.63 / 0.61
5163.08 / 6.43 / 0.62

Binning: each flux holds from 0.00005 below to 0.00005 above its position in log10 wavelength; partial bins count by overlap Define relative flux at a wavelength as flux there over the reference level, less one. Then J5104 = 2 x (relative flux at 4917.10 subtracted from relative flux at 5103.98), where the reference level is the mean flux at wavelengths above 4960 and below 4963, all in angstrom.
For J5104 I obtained -0.38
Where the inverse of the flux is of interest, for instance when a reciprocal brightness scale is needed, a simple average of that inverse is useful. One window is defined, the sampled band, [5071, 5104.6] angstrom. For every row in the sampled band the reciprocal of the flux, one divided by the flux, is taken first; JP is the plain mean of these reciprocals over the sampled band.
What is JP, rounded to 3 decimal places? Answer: 0.170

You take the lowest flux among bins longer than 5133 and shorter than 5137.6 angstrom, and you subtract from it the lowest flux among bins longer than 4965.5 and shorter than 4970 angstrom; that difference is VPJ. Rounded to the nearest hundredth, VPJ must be -1.00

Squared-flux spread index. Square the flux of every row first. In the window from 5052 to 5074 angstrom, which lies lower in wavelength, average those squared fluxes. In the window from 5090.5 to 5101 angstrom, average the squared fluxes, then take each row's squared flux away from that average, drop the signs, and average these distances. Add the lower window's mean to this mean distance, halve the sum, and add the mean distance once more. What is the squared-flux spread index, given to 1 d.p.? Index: 28.4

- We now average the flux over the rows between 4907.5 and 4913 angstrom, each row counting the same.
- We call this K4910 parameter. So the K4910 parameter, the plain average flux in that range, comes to 6.64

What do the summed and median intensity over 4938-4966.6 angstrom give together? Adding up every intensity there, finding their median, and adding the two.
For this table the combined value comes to 156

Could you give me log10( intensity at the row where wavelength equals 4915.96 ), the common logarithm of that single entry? 0.858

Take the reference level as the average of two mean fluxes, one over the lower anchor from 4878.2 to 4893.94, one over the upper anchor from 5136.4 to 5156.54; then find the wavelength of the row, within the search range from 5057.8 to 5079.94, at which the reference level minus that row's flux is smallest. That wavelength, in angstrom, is 5065.34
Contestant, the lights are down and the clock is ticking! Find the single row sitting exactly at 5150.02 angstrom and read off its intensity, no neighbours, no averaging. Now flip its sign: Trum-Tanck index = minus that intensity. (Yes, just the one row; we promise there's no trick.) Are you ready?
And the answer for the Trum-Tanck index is -5.9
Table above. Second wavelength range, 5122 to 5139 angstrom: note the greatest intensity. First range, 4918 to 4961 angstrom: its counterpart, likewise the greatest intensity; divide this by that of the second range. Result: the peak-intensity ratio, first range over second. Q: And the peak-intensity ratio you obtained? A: 1.12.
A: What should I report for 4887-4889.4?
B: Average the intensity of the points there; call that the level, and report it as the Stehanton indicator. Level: 7.06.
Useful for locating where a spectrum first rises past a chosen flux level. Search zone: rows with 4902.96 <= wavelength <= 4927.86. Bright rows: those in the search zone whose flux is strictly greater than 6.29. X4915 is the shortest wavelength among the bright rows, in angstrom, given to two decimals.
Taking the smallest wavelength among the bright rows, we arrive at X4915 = 4903.53 angstrom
